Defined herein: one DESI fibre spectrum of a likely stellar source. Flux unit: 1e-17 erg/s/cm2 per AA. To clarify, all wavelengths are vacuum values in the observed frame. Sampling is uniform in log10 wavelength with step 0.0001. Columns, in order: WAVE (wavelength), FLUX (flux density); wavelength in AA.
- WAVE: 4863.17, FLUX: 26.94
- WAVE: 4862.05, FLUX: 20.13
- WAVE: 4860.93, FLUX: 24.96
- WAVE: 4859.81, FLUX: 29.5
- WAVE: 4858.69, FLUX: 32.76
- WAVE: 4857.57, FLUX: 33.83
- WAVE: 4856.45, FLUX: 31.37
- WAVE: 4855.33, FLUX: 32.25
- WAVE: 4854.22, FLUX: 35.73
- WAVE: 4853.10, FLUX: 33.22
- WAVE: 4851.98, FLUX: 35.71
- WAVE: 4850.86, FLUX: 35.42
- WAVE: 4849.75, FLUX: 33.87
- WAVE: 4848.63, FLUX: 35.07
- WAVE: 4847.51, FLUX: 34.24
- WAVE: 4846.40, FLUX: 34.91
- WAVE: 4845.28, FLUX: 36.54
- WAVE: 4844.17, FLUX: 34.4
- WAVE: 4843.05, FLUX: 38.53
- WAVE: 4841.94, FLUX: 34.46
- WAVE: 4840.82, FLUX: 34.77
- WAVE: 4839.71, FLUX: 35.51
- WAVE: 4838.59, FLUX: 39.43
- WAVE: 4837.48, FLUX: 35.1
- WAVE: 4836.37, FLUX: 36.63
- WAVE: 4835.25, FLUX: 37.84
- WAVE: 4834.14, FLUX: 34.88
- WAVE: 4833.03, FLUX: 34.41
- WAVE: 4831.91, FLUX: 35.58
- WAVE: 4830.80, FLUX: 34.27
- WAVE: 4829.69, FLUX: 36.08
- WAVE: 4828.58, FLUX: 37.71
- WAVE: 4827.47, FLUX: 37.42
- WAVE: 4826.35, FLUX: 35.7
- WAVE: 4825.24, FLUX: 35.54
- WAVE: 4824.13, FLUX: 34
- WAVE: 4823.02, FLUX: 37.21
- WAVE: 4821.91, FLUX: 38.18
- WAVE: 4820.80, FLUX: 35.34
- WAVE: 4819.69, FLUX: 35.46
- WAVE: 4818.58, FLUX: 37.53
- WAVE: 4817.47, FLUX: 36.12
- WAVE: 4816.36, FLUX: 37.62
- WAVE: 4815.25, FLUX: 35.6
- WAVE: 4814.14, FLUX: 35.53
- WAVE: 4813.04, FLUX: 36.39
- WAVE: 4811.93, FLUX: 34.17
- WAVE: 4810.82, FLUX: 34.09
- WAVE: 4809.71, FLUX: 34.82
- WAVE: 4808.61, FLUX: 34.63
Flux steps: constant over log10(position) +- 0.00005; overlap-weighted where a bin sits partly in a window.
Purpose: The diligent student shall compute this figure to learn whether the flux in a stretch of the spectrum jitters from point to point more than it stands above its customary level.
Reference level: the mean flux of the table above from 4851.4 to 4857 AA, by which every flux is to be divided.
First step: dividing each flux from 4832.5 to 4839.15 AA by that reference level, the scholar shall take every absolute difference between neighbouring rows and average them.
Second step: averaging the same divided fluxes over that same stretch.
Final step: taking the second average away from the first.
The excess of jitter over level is -1.02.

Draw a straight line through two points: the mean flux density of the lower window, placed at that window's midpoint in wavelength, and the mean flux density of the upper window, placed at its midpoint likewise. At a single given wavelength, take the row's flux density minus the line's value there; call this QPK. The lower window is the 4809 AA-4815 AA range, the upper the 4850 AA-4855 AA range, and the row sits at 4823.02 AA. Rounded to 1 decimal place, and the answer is 2.2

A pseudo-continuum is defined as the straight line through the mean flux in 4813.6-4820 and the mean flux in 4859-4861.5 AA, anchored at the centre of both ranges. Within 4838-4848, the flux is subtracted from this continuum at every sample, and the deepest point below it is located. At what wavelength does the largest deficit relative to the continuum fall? 4841.94 AA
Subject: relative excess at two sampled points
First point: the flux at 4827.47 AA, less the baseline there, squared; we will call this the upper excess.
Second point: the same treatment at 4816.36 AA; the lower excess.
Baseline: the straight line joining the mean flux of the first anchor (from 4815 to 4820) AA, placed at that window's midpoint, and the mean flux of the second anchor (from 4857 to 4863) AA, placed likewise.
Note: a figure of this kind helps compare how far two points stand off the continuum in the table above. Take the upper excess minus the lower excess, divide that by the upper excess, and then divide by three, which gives 0.30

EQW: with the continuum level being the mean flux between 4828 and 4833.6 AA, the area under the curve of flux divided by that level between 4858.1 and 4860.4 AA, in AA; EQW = 2.0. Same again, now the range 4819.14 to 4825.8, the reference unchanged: 6.7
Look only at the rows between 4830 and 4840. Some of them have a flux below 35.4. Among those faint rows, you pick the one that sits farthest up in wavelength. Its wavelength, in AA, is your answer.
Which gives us 4837.48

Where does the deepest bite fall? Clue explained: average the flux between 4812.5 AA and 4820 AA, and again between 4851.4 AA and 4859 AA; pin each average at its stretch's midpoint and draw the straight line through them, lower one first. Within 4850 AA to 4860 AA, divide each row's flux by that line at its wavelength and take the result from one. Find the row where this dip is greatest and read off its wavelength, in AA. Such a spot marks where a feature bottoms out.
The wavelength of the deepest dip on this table 4859.81 AA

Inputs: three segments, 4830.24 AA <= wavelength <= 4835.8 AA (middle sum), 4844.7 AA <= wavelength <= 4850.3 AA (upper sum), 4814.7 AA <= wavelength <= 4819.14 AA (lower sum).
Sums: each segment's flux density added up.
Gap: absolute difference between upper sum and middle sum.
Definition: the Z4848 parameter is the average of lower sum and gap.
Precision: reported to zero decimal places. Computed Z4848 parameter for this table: 75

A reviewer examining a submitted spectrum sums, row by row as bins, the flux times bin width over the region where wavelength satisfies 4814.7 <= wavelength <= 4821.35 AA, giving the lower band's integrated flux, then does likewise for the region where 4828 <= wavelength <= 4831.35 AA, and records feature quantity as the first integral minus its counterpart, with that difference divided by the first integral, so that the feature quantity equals 0.50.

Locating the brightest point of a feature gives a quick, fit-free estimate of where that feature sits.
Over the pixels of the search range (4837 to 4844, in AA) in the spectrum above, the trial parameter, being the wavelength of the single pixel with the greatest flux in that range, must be 4838.59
